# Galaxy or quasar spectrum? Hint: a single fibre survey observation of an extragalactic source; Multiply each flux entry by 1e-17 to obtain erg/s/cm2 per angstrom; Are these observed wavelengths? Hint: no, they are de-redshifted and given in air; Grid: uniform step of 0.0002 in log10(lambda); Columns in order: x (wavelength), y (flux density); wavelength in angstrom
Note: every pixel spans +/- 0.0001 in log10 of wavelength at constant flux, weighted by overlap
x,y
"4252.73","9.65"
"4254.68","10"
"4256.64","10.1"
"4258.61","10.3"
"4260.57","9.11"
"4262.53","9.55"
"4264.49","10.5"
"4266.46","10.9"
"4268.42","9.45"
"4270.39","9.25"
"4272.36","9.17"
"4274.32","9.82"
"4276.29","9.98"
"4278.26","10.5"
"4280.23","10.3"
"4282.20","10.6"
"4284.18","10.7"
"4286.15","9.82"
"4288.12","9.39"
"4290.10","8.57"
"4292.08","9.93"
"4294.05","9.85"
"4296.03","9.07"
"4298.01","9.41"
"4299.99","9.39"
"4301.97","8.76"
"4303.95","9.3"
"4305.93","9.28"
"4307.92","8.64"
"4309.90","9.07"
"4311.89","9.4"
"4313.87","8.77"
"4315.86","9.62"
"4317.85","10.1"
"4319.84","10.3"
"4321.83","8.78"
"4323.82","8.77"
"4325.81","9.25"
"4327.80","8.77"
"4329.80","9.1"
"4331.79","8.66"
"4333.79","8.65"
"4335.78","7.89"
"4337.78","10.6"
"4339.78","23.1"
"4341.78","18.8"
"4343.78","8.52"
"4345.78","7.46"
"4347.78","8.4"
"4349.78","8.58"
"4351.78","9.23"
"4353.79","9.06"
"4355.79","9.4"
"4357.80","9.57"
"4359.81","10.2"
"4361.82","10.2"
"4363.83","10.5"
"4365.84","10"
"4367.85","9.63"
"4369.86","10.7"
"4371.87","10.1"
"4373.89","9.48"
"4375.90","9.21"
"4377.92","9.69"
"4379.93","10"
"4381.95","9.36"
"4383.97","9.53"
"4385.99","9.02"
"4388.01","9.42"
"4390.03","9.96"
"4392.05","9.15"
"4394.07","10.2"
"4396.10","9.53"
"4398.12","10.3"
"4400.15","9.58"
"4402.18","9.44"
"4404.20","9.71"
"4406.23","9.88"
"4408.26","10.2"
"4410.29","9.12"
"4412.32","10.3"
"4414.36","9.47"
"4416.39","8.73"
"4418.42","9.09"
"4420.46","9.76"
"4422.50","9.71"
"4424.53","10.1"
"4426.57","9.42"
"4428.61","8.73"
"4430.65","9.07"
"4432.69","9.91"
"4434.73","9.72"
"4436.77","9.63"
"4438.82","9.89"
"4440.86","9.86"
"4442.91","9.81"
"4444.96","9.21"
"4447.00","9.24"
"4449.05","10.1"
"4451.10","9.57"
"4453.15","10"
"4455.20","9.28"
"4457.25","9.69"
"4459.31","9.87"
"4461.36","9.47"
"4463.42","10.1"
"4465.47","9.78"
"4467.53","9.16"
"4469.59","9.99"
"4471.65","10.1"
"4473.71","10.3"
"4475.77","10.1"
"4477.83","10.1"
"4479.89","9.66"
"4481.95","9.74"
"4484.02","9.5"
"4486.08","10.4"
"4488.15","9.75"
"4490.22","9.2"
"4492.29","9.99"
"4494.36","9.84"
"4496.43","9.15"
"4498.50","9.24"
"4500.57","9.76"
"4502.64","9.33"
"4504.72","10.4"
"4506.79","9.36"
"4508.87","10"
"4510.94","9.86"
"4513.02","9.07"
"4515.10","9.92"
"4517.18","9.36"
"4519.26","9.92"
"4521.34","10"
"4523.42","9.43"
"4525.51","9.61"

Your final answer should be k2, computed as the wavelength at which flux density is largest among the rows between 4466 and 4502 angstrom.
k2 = 4486.08 angstrom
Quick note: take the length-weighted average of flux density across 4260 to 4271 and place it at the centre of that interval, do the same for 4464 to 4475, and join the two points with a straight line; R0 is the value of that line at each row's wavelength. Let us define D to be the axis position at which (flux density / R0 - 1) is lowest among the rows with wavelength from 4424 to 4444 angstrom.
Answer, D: 4428.61 angstrom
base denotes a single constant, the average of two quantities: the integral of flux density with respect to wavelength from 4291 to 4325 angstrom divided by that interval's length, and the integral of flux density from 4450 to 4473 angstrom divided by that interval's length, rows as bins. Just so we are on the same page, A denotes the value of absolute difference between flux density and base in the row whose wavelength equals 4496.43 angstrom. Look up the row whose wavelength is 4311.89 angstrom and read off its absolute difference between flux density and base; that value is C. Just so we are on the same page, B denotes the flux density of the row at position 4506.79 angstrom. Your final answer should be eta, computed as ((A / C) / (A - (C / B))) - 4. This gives 4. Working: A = 0.38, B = 9.36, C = 0.13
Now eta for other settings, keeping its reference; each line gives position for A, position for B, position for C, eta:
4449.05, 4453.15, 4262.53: 38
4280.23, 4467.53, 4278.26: -3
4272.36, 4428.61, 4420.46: 1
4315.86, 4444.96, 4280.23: 8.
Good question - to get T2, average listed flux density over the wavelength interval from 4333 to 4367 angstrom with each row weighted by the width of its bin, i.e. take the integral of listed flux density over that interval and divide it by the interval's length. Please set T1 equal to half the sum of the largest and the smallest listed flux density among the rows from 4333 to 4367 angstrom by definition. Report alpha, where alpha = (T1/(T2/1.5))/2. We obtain 1.08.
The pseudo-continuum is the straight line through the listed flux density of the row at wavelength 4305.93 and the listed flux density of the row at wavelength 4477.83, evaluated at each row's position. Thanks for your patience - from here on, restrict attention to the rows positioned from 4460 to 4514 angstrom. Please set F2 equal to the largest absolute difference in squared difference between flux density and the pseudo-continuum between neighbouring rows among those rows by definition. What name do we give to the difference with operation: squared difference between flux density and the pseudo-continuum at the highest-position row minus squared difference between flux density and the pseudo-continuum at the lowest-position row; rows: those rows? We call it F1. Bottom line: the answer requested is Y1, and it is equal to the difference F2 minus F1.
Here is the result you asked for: 0.1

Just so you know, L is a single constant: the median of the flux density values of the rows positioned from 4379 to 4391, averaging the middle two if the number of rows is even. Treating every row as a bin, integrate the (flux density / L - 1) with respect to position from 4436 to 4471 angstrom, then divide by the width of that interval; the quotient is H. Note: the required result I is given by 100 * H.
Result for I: 2.3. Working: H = 0.02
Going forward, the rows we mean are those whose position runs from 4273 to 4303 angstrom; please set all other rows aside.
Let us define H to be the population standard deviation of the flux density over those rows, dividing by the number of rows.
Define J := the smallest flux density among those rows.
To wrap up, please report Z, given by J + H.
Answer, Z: 9.2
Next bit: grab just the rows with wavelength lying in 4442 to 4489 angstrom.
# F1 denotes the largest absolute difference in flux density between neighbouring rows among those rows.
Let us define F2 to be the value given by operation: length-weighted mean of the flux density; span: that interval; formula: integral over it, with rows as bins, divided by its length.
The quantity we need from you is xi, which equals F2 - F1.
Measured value 8.9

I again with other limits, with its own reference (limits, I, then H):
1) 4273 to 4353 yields 4.2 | 0.04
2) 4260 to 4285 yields 5.5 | 0.06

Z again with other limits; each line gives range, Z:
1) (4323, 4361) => 11.3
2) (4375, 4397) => 9.4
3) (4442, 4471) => 9.5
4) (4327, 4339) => 8.7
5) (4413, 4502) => 9.1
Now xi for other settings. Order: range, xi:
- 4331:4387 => -2.3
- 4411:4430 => 8.6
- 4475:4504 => 8.8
